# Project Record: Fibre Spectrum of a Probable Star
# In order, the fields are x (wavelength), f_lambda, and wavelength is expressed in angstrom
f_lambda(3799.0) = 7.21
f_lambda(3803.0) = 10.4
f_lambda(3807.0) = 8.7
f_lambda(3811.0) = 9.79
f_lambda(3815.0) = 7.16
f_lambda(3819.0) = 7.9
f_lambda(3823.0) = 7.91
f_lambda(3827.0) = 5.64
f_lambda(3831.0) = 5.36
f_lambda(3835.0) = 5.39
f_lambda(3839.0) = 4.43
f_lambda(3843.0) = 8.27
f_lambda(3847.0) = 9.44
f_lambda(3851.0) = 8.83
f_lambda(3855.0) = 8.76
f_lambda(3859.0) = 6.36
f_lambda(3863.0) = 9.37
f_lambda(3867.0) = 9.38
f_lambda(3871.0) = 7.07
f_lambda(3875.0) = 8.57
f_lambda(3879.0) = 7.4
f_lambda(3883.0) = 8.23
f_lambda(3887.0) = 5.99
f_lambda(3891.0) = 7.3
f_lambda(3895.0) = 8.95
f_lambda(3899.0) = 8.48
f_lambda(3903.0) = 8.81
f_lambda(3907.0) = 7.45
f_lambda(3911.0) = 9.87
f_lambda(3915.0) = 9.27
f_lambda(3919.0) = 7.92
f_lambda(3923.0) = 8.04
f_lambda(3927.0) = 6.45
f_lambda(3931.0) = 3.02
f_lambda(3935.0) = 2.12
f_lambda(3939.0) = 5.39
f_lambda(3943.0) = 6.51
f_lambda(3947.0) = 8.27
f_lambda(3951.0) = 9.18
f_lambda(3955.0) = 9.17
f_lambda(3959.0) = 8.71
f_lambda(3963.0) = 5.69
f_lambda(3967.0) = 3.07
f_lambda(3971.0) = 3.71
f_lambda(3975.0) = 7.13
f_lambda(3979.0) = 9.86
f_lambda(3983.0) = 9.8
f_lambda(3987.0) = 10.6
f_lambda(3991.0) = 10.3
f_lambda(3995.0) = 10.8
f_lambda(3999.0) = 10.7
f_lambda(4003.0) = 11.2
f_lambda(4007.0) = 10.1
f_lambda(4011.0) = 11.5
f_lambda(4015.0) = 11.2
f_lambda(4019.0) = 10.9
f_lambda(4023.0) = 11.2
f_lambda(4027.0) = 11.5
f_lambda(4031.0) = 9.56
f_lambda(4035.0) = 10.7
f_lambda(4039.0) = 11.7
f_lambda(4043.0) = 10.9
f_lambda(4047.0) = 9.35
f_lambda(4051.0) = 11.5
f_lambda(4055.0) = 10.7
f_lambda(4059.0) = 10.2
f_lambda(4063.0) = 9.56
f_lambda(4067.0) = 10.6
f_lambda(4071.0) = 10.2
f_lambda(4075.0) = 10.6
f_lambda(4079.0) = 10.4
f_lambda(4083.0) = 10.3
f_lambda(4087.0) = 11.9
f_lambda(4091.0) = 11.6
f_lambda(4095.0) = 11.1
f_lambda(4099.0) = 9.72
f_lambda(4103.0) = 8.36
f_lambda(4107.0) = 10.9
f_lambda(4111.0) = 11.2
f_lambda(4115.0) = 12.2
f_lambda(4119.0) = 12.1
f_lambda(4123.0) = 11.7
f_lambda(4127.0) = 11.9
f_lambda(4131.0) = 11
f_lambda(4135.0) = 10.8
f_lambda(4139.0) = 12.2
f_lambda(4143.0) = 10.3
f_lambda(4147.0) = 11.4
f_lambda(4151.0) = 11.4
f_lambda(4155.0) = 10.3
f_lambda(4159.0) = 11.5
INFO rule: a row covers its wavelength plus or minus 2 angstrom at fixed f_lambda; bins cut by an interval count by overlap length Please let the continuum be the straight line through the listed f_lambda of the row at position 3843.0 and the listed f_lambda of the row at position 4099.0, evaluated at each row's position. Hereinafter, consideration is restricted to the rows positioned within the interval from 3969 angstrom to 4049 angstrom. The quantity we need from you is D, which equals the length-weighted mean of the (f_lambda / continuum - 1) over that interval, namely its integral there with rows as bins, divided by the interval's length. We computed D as 0.10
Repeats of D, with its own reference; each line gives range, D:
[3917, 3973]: -0.30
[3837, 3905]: -0.05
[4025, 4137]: 0.12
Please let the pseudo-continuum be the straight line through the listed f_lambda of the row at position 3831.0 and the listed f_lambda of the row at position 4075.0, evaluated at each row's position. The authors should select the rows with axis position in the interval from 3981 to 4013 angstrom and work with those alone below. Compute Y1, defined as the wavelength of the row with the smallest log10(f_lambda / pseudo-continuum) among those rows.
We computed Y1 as 4007.0 angstrom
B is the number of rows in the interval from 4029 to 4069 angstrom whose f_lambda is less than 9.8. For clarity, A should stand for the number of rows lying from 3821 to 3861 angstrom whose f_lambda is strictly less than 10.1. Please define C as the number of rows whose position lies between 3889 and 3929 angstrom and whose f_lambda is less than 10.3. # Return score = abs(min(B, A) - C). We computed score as 7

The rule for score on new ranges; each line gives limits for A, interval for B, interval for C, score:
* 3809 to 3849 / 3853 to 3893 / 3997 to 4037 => 8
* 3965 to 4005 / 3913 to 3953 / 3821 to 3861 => 5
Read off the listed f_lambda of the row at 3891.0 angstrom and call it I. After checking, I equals 7.3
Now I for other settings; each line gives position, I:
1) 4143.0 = 10.3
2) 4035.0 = 10.7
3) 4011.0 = 11.5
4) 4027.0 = 11.5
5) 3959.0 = 8.71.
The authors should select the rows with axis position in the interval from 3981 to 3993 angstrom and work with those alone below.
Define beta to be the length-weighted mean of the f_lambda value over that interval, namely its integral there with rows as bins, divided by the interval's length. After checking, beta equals 10.2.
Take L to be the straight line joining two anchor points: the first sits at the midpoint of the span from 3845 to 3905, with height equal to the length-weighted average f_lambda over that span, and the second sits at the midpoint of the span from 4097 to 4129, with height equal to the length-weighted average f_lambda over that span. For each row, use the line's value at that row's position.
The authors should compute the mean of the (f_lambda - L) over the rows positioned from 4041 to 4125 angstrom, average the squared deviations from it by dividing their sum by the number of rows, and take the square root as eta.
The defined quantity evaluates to 0.89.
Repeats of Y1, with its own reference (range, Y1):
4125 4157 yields 4155.0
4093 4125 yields 4103.0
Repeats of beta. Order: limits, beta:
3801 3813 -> 9.6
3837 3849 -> 7.4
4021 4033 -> 10.8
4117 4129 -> 11.9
